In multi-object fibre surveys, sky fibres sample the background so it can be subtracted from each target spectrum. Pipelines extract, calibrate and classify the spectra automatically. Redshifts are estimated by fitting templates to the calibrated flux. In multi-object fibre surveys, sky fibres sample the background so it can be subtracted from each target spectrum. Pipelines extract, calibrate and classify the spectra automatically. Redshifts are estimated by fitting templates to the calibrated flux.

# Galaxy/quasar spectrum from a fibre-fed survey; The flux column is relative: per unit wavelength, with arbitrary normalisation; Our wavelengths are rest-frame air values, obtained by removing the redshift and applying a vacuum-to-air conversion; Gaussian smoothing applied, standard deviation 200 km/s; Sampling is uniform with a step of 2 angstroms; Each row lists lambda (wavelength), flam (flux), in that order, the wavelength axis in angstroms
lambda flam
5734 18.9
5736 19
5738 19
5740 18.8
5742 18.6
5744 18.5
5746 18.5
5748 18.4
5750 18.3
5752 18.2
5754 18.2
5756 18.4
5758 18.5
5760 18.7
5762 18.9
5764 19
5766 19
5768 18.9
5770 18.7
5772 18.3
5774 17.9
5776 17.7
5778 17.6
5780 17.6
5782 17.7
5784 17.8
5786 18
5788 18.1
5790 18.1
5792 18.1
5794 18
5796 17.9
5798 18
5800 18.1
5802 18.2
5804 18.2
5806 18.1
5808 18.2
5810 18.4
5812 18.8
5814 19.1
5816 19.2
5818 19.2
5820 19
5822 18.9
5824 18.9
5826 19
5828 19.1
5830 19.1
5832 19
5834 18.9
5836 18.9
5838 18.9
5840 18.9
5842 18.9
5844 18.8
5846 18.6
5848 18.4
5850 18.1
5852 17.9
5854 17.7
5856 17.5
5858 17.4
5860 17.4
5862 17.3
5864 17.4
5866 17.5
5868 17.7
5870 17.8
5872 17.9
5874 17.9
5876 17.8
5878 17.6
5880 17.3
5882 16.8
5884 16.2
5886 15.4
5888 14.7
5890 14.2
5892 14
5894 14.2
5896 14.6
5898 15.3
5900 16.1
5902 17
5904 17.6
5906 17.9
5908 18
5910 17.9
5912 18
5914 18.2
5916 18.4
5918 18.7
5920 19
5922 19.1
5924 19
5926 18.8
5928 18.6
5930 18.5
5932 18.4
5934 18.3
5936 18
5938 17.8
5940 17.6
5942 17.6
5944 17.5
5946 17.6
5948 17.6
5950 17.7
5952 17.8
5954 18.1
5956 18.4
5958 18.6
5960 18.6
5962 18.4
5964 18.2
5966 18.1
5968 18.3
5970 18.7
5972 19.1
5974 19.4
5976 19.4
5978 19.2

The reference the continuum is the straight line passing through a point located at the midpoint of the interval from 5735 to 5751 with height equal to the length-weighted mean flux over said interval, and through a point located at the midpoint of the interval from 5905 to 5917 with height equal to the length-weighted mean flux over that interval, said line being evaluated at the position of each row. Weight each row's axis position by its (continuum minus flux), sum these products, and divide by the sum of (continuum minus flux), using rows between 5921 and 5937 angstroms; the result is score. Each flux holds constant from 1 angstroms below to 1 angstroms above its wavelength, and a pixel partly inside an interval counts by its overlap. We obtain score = 5926.4 angstroms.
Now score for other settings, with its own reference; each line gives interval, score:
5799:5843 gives 5830.4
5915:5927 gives 5921.7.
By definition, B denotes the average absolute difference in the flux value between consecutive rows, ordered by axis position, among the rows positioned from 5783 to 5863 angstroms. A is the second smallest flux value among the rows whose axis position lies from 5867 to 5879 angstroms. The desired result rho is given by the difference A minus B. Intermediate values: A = 17.7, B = 0.11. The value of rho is 17.6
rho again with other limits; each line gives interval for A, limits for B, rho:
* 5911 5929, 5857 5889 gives 17.9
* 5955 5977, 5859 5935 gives 17.9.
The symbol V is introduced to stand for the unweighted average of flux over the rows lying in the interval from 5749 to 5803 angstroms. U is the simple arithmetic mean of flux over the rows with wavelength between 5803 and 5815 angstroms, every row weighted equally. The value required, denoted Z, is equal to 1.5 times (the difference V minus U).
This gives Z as -0.4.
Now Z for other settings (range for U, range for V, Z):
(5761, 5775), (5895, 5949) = -1.3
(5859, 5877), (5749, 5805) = 0.9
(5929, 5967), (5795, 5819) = 0.6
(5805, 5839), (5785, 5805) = -1.2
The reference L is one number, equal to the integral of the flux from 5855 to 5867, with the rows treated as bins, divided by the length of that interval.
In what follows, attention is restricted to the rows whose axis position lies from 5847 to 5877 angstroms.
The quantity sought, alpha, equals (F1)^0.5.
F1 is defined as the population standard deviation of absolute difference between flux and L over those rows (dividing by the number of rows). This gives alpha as 0.52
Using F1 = 0.3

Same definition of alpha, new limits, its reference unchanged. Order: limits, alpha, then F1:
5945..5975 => 0.71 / 0.5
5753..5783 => 0.71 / 0.5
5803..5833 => 0.61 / 0.4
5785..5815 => 0.56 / 0.3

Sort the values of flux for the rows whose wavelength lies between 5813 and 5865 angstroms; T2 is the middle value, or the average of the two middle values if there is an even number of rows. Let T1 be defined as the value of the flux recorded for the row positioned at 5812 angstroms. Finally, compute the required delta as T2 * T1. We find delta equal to 355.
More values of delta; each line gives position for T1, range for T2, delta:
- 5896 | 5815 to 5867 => 276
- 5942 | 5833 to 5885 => 313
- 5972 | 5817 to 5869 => 360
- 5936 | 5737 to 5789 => 331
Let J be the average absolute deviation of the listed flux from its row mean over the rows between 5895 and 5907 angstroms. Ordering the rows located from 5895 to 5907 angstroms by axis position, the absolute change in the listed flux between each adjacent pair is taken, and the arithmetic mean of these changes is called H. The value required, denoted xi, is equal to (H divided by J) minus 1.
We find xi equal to -0.39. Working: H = 0.66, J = 1.08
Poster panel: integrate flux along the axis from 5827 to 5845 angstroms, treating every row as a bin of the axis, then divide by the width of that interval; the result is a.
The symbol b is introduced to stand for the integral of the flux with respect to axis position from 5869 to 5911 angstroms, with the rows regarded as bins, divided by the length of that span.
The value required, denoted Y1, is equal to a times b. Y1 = 312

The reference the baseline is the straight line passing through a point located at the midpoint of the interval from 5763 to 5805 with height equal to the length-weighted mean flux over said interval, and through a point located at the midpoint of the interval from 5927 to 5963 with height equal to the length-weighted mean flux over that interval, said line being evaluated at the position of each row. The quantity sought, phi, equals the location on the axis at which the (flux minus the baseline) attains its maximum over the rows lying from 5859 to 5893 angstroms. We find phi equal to 5874 angstroms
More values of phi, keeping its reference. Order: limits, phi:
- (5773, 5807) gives 5804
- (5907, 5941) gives 5922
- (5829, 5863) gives 5830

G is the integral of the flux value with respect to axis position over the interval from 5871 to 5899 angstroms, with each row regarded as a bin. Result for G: 448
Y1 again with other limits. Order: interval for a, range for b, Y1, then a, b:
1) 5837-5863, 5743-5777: 335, 18.1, 18.5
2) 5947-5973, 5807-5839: 346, 18.3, 18.9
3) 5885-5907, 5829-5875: 282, 15.5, 18.2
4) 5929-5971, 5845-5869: 321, 18.1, 17.7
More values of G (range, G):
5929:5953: 429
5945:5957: 214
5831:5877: 833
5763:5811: 871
